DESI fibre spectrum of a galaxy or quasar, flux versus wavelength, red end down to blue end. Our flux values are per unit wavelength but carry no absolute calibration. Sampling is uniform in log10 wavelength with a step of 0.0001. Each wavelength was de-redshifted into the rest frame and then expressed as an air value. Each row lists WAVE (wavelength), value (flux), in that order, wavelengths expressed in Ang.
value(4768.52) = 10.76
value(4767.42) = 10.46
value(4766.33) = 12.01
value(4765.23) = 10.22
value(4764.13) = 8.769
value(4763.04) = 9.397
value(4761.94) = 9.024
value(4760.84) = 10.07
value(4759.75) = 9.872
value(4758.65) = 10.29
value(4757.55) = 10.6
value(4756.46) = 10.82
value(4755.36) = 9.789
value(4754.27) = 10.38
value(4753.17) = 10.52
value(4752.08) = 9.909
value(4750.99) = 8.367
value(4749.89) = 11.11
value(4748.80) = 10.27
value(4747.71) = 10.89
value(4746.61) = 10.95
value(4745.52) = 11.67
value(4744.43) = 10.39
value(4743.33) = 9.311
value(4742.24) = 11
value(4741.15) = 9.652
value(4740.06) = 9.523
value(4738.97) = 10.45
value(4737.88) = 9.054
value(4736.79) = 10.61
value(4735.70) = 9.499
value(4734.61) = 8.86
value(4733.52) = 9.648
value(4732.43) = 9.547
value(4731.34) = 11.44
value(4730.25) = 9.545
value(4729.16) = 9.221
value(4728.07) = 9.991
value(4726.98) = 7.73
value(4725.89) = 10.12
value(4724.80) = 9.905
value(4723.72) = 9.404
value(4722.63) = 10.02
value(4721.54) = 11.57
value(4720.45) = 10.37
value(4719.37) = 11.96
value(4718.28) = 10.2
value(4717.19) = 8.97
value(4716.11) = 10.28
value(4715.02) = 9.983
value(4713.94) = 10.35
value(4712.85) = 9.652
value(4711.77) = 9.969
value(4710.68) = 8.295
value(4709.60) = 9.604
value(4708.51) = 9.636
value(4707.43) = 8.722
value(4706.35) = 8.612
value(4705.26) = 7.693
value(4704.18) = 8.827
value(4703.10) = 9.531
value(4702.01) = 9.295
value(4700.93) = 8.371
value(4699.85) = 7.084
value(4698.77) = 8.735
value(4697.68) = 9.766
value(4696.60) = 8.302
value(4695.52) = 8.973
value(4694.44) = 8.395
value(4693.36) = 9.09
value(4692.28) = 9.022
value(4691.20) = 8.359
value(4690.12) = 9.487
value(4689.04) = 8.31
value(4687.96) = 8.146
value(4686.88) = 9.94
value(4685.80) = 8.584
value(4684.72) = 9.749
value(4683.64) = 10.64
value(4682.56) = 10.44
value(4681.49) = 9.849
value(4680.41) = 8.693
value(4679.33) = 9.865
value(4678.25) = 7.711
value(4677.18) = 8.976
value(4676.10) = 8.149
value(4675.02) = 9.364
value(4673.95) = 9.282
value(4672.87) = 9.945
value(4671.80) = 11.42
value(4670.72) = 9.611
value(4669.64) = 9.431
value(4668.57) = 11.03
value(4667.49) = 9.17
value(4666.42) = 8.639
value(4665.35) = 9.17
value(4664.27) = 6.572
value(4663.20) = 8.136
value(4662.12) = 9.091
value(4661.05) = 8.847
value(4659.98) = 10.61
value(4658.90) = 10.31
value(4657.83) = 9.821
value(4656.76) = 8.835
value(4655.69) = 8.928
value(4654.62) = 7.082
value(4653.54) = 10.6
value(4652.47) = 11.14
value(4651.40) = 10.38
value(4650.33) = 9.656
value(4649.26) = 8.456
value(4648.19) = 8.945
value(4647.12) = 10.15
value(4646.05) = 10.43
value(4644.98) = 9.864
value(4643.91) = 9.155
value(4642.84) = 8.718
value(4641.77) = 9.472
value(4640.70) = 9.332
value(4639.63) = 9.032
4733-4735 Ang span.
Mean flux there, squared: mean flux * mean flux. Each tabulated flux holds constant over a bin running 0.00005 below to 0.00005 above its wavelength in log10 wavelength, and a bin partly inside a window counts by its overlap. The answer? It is 86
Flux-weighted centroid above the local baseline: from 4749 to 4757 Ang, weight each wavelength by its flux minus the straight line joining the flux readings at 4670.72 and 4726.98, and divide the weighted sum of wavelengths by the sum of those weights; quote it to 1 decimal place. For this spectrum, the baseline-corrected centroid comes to 4753.3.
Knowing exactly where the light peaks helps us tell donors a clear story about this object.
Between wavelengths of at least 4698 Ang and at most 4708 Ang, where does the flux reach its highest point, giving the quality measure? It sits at 4703.10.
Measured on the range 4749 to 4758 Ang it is 4749.89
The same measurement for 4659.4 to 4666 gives 4659.98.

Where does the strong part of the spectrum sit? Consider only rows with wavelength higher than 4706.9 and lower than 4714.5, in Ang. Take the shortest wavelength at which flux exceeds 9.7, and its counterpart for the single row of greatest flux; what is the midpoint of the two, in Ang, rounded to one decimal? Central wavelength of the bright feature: 4712.9 Ang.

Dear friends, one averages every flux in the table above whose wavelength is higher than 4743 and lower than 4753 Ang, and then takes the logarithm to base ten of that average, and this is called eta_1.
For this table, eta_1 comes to 1.01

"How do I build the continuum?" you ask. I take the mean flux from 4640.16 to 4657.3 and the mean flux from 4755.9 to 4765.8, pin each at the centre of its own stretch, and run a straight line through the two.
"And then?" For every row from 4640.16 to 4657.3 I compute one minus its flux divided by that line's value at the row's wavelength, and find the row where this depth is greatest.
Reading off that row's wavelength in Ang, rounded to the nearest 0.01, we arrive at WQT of 4654.62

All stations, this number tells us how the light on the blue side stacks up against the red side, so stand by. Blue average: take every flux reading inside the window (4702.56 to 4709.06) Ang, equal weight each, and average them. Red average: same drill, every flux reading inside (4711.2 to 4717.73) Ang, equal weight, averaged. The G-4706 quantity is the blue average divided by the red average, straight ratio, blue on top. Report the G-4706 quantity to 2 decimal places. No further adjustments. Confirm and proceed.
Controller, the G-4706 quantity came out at 0.90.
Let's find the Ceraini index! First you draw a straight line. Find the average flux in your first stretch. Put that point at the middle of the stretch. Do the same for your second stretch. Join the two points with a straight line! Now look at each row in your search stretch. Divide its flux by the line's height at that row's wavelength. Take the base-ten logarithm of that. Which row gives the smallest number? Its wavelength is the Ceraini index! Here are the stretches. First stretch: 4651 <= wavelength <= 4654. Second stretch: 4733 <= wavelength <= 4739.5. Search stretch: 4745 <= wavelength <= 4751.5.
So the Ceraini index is 4750.99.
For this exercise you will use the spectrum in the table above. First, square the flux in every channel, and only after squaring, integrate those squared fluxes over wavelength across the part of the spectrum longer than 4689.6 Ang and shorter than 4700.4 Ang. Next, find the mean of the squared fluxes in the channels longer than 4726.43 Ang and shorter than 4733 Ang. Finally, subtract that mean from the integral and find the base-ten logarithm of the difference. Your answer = 2.87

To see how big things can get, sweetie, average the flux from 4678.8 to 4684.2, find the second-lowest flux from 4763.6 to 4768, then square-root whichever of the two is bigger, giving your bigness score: 3.20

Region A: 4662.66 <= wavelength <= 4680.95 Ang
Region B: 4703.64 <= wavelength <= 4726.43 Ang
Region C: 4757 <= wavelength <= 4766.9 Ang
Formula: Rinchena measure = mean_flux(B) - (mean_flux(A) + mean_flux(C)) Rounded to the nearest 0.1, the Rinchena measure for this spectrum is -9.4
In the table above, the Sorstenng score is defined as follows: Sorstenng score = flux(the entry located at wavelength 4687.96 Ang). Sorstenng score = 8.146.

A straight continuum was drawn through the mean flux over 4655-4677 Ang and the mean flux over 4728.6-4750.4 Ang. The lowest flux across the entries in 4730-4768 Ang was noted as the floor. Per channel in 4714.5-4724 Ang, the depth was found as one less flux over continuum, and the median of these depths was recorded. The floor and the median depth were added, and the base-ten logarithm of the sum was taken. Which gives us 0.92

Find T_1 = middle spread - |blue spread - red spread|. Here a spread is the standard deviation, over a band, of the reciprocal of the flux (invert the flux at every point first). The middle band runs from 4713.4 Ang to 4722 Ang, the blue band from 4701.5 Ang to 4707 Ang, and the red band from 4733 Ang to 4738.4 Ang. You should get 0.006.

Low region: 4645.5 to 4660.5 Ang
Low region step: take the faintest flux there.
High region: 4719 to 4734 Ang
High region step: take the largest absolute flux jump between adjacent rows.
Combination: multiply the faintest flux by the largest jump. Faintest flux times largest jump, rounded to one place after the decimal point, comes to 16.9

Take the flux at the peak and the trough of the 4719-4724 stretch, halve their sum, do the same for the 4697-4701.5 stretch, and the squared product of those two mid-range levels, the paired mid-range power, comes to 8099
